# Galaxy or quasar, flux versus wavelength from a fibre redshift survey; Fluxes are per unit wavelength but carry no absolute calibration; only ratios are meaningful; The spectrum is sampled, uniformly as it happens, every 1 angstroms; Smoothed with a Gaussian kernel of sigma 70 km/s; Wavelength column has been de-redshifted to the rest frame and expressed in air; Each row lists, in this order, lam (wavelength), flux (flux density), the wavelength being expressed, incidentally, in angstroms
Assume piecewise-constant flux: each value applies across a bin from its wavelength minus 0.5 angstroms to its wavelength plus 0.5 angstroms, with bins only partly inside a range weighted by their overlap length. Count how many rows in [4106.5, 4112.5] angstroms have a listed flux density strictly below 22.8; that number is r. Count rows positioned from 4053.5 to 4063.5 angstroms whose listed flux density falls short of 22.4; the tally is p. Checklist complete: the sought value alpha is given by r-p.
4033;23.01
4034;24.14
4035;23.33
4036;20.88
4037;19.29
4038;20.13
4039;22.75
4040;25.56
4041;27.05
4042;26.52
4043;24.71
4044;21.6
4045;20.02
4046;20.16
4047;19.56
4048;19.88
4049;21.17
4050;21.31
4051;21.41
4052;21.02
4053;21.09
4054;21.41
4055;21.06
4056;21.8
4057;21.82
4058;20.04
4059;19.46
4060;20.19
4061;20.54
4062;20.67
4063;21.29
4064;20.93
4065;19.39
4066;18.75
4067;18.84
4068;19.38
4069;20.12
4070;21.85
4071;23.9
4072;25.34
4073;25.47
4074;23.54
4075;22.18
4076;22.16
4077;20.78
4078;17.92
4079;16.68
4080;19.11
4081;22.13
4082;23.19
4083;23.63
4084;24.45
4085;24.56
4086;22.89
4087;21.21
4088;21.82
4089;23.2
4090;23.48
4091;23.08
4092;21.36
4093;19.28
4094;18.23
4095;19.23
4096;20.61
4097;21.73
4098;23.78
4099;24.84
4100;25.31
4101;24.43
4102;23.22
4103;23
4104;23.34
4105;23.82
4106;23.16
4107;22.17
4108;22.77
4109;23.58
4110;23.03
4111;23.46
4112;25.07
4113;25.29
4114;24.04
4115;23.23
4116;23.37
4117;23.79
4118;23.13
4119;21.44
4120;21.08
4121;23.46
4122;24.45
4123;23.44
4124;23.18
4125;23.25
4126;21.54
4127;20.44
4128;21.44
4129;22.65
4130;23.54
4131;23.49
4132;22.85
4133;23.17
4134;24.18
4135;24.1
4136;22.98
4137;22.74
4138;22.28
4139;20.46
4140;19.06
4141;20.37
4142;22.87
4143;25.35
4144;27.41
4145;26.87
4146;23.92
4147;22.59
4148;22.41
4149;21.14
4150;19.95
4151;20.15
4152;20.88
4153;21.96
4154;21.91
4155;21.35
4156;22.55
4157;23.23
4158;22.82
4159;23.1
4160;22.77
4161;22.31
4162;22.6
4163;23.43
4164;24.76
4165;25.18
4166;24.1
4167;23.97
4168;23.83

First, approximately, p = 10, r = 2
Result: -8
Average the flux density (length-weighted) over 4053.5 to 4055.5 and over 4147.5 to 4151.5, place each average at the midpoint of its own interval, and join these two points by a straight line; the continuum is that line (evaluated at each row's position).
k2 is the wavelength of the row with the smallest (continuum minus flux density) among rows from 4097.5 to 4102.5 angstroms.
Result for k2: 4100 angstroms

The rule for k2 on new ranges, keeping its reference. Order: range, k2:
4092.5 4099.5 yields 4099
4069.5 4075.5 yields 4073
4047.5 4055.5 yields 4054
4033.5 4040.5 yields 4040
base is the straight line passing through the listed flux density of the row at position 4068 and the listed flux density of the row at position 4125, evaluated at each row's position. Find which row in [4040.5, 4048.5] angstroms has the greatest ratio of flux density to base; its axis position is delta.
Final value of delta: 4041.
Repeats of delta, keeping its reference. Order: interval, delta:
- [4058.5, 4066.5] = 4063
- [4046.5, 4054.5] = 4051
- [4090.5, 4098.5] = 4098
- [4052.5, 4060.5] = 4056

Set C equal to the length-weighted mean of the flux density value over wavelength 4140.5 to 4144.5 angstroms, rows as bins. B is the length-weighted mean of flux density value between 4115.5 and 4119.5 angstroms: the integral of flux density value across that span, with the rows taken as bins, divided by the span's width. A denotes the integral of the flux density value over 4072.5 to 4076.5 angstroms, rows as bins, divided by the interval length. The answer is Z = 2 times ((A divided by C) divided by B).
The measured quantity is 0.085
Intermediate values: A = 23.3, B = 22.9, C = 24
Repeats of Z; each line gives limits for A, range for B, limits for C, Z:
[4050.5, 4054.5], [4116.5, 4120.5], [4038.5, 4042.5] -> 0.075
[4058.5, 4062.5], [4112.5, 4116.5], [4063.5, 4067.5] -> 0.087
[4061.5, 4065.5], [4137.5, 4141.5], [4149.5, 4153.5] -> 0.097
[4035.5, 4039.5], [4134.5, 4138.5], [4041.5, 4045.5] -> 0.078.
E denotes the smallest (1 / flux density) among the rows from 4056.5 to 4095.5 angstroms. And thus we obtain 0.0393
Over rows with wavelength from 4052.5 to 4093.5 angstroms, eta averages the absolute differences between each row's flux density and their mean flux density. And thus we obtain 1.6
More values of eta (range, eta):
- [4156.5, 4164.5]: 0.5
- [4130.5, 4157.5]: 1.4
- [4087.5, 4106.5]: 1.6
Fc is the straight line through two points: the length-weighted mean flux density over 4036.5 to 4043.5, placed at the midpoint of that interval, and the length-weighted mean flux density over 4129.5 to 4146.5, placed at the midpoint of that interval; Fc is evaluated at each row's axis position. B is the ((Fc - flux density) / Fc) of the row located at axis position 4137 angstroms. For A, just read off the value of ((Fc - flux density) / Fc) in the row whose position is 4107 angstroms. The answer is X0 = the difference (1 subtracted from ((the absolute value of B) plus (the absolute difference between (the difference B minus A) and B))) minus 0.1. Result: -1.02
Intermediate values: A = 0.05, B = 0.02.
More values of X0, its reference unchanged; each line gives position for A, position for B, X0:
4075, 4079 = -0.75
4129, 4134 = -1.03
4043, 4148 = -1.02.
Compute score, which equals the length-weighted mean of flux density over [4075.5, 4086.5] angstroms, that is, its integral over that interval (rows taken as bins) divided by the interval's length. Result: 21.6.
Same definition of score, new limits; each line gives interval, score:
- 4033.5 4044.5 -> 23.3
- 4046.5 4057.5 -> 21.0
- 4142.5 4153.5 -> 23.0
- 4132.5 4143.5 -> 22.5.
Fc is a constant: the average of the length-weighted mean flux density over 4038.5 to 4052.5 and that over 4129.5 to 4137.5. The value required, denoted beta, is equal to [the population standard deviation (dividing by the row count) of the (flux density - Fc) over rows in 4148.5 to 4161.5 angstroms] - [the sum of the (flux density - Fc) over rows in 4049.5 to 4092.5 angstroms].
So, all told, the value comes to 60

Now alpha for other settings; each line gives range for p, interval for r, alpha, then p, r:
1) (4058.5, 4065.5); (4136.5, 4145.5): -2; 7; 5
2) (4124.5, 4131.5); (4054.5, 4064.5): 7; 3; 10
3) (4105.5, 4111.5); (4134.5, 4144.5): 4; 1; 5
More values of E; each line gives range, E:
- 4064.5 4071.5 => 0.0418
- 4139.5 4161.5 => 0.0365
